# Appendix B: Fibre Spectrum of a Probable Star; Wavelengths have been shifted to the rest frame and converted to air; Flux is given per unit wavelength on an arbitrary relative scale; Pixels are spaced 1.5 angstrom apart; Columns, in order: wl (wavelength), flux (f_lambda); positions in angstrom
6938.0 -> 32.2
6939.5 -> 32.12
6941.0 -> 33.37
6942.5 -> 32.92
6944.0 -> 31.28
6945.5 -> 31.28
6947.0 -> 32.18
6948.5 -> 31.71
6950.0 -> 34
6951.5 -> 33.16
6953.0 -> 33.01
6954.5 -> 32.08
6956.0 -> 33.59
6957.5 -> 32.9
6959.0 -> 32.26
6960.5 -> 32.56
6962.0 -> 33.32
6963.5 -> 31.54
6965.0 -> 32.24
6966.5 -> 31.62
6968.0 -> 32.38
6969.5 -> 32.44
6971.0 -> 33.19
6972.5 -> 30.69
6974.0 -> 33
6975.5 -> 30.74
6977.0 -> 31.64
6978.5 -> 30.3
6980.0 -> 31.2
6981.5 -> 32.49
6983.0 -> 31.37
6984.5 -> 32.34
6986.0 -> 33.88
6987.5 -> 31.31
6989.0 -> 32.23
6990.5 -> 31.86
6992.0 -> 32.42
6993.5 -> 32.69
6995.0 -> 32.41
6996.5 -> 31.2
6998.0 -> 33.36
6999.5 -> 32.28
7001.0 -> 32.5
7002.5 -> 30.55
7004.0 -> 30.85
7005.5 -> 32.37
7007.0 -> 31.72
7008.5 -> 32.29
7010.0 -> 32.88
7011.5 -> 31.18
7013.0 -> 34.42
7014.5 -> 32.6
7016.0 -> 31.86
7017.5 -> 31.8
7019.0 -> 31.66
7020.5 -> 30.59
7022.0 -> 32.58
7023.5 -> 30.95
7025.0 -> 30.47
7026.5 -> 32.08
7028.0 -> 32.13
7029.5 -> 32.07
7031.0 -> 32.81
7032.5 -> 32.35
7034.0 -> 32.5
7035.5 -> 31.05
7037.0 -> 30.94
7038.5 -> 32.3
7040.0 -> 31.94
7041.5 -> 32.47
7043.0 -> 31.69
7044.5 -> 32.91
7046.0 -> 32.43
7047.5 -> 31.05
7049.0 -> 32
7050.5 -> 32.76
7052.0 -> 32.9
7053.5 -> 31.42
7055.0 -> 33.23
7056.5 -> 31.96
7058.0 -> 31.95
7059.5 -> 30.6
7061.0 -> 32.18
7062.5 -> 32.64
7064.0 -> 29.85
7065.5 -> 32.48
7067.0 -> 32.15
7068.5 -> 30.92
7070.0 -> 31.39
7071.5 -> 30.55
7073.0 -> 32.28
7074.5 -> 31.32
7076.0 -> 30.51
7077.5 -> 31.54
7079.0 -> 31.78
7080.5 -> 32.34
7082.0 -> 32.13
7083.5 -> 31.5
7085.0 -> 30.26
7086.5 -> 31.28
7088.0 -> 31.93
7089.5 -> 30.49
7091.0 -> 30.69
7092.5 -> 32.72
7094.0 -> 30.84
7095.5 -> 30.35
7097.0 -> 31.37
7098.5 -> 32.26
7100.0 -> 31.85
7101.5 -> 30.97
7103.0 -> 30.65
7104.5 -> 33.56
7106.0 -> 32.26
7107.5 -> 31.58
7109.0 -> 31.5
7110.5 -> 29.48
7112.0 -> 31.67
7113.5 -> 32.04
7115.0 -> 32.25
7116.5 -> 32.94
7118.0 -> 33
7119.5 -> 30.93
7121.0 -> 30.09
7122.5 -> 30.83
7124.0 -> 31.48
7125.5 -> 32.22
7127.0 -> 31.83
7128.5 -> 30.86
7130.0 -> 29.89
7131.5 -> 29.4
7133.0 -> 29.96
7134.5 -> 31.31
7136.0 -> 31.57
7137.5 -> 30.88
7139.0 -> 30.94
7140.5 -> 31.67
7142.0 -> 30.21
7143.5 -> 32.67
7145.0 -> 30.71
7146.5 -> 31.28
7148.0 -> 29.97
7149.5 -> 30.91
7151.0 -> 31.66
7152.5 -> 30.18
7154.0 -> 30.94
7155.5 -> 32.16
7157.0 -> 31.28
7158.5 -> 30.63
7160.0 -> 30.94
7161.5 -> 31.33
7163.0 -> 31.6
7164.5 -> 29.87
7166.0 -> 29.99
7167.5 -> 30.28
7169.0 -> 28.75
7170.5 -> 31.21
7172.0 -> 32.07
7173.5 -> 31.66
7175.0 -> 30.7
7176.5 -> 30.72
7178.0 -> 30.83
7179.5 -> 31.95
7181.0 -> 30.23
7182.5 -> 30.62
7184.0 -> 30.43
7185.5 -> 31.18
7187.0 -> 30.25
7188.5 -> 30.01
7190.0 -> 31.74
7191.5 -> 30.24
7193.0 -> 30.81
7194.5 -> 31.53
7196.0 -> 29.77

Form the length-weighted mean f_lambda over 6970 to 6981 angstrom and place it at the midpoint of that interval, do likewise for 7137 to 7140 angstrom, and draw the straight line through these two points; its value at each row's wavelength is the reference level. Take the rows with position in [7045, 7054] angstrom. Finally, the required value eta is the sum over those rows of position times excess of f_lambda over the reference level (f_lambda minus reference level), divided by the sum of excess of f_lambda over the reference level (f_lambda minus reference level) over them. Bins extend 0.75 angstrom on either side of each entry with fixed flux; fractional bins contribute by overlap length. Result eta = 7050.0 angstrom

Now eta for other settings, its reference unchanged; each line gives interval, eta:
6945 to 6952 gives 6950.6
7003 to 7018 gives 7012.3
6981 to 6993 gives 6986.7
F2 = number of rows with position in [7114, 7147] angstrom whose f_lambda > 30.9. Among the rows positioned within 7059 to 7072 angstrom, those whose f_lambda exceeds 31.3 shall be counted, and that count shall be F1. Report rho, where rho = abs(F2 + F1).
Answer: 18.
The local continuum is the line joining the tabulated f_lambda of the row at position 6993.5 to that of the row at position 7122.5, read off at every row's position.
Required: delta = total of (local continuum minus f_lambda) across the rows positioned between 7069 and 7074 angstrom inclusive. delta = 0.5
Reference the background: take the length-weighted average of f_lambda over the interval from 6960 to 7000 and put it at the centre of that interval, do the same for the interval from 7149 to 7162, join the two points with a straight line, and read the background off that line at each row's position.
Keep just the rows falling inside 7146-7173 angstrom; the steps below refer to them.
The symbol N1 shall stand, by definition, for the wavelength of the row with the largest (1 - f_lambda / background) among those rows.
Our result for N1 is 7169.0 angstrom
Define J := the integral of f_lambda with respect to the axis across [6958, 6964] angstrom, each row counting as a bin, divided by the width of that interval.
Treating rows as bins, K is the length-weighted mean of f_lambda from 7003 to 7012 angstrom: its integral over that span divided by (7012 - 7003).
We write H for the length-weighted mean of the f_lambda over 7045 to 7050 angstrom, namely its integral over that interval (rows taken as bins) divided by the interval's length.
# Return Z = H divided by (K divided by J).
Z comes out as 32.5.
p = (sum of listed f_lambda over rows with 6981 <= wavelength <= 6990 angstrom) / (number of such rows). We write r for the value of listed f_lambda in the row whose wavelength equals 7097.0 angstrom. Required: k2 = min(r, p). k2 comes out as 31.4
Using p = 32.3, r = 31.37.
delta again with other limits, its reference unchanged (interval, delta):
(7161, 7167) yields -1.8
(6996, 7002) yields 1.1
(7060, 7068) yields -0.9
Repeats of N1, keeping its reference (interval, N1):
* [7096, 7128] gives 7110.5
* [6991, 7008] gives 7002.5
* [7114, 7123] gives 7121.0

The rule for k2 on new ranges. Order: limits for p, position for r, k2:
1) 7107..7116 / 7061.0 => 31.4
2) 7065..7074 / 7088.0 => 31.6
